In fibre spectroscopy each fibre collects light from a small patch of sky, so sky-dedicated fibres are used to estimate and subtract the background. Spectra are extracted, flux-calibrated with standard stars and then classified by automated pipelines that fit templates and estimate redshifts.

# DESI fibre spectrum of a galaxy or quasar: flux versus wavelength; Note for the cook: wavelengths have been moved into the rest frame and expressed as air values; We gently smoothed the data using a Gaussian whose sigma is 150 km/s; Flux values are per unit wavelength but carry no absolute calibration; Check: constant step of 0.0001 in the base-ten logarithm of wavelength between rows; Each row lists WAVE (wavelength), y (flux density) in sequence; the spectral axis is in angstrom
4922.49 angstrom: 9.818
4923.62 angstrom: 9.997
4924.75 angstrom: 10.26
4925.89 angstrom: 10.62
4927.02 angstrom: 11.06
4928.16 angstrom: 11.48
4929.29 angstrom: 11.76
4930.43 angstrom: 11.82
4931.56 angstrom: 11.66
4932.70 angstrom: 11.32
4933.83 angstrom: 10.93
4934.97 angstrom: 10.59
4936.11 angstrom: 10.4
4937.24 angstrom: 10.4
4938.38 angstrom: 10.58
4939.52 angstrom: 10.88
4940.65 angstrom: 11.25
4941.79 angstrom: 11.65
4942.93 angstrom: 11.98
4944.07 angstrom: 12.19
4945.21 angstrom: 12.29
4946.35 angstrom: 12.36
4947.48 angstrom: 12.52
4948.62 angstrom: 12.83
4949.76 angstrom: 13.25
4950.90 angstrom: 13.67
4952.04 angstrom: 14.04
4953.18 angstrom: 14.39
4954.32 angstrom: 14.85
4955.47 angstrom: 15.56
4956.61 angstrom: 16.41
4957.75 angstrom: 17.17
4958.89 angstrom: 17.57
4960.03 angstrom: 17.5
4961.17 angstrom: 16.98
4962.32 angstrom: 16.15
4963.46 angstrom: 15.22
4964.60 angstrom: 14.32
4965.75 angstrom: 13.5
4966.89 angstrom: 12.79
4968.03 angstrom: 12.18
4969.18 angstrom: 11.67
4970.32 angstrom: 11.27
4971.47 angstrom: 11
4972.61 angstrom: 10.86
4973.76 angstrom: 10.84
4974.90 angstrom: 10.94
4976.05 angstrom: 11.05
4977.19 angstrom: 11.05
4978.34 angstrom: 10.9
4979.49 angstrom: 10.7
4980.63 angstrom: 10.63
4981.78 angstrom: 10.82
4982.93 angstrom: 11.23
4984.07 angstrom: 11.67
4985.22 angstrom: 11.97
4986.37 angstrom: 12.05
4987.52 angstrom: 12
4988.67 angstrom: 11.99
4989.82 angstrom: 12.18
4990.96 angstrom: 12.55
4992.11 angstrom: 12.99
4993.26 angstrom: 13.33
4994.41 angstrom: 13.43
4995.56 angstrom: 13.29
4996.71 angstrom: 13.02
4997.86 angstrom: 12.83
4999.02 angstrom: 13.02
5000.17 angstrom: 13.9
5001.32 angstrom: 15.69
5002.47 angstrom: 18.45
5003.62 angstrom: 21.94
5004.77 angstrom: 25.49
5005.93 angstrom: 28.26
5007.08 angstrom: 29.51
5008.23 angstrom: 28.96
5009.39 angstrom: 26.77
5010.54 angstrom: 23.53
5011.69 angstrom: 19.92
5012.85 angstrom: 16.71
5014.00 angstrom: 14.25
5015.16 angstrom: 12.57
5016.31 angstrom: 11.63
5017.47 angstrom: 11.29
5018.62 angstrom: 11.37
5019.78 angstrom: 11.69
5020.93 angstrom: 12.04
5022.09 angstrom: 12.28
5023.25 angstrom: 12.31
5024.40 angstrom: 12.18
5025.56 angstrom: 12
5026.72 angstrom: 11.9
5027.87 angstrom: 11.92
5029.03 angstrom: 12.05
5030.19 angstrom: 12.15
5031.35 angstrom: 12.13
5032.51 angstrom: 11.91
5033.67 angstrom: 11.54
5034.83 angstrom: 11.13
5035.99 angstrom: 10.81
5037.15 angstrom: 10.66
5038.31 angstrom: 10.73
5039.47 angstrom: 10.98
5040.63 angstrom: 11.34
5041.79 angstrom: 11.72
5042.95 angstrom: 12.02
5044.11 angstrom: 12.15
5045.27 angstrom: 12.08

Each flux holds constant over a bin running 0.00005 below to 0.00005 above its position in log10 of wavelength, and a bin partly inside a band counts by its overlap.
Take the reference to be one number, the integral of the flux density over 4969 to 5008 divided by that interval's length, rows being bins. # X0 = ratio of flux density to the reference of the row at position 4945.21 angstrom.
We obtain 0.87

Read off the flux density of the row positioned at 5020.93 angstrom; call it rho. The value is 12.04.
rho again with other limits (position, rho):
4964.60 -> 14.32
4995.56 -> 13.29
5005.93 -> 28.26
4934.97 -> 10.59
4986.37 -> 12.05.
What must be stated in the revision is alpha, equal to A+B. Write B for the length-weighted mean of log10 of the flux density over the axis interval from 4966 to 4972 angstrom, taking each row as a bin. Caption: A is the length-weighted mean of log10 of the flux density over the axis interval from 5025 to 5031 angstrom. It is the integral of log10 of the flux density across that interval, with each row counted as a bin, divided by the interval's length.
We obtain 2.15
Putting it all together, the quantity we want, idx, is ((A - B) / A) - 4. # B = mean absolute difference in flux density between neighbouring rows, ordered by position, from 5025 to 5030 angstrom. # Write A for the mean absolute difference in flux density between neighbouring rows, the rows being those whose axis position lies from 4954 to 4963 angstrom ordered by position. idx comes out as -3.14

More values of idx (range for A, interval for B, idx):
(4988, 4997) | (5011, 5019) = -8.49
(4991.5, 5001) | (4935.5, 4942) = -3.83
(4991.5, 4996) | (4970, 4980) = -3.64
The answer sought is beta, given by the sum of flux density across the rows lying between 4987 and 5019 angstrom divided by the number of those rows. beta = 17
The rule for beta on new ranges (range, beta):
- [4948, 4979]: 14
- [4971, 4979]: 11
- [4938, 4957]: 13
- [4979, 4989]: 11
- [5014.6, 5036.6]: 12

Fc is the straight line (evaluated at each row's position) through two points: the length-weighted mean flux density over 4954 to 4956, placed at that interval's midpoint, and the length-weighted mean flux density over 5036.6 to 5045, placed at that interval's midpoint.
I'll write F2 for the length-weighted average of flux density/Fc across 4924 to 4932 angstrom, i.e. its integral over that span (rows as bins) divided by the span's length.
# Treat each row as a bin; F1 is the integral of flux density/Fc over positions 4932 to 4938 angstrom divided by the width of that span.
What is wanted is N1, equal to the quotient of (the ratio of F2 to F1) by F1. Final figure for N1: 1.53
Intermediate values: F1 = 0.67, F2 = 0.69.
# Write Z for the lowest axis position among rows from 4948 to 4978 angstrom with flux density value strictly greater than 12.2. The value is 4948.62 angstrom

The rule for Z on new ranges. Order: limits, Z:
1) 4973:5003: 4990.96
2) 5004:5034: 5004.77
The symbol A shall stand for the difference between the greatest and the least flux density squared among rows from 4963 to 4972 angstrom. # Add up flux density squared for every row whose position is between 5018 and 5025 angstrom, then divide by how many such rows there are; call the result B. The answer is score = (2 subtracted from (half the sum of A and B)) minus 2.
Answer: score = 123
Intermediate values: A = 111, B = 144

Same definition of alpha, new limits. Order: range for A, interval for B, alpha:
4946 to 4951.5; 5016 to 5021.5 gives 2.18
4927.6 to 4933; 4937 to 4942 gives 2.10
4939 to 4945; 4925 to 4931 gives 2.12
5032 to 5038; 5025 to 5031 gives 2.13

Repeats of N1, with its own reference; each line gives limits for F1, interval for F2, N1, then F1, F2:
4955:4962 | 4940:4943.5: 0.58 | 1.12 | 0.74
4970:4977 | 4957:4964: 1.92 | 0.77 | 1.12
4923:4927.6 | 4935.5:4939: 1.62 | 0.64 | 0.66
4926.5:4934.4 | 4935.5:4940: 1.34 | 0.70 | 0.66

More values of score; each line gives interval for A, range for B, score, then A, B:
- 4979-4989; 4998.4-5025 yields 186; 32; 349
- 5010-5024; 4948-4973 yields 313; 426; 207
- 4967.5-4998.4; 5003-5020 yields 246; 67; 432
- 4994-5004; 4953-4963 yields 288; 317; 266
